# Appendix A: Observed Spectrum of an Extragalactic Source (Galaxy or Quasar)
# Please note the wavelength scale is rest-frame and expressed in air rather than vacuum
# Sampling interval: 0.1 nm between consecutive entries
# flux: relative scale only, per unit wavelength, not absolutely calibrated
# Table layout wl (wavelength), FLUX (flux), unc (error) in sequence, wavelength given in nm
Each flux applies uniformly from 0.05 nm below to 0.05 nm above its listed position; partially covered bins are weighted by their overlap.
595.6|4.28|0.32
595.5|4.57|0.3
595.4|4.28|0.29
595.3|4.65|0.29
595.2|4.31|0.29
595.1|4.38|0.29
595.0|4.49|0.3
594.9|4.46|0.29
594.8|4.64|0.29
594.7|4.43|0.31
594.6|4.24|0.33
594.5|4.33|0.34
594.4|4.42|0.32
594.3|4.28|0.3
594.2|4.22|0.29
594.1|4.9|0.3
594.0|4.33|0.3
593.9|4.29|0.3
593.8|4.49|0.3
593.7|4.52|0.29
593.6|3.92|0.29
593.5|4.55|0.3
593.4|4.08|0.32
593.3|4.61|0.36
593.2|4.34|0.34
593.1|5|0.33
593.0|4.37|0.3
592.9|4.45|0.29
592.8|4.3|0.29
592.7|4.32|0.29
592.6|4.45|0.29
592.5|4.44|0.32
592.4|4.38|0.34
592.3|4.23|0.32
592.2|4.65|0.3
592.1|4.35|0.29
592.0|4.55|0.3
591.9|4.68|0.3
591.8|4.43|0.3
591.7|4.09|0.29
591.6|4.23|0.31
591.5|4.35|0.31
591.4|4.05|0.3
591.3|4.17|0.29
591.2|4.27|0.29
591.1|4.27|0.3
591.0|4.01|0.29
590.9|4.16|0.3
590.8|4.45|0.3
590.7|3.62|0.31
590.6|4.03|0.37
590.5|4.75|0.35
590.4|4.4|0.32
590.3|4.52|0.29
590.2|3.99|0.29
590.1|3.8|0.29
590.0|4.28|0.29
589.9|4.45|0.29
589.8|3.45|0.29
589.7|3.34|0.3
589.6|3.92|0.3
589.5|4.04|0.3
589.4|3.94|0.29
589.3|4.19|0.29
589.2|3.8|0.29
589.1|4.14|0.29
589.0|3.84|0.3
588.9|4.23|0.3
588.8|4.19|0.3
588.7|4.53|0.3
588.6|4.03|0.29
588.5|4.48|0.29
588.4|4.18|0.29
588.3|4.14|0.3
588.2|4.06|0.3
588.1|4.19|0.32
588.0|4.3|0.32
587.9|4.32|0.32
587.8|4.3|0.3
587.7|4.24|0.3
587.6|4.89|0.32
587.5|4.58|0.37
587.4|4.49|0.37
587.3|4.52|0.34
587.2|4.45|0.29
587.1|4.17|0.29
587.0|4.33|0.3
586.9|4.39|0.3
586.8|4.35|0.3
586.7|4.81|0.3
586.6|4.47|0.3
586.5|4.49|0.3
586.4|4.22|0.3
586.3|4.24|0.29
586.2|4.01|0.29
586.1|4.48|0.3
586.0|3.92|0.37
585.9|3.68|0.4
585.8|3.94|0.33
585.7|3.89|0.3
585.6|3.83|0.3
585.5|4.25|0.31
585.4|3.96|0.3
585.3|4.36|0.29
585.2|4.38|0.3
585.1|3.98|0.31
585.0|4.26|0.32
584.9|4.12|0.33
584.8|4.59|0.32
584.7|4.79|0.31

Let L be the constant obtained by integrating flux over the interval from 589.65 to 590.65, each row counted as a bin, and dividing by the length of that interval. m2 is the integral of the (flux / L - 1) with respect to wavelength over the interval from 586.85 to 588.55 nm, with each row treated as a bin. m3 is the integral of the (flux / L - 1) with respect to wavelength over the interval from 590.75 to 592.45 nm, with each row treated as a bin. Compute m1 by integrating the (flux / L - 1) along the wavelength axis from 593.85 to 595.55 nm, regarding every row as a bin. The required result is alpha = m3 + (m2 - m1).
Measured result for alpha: 0.06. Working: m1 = 0.13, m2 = 0.105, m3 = 0.09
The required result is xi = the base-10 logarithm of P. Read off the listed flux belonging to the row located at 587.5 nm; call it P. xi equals 0.661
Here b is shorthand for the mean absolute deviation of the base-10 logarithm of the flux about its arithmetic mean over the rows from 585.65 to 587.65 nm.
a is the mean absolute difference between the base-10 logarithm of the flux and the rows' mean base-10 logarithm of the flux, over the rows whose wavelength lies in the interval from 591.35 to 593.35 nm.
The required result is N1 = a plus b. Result 0.040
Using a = 0.015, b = 0.0251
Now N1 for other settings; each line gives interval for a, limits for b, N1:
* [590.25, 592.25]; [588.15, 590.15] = 0.047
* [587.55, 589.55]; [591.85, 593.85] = 0.033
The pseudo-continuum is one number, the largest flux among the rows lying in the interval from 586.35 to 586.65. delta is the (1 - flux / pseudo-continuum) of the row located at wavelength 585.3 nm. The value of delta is 0.03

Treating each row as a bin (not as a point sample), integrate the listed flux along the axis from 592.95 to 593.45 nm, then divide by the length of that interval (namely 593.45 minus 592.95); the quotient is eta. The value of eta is 4.48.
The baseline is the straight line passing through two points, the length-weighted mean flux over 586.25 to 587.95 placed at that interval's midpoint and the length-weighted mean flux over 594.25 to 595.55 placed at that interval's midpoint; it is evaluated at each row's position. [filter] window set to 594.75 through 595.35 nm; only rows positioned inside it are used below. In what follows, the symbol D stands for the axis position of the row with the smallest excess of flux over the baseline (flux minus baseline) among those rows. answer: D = 595.2 nm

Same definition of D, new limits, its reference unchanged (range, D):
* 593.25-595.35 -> 593.6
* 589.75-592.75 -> 589.8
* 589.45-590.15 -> 589.7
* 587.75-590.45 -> 589.7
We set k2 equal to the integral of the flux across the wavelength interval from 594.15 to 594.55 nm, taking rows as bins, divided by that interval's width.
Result 4.31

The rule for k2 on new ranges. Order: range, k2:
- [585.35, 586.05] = 3.92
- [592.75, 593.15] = 4.53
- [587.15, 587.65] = 4.59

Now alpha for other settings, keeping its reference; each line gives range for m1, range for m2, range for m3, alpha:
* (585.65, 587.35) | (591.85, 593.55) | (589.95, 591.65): 0.12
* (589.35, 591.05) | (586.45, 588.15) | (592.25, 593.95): 0.27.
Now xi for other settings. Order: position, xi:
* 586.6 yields 0.650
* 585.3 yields 0.639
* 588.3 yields 0.617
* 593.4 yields 0.611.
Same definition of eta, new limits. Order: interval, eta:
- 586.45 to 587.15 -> 4.43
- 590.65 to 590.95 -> 4.08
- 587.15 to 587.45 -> 4.49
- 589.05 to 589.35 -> 4.04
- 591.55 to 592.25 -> 4.43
